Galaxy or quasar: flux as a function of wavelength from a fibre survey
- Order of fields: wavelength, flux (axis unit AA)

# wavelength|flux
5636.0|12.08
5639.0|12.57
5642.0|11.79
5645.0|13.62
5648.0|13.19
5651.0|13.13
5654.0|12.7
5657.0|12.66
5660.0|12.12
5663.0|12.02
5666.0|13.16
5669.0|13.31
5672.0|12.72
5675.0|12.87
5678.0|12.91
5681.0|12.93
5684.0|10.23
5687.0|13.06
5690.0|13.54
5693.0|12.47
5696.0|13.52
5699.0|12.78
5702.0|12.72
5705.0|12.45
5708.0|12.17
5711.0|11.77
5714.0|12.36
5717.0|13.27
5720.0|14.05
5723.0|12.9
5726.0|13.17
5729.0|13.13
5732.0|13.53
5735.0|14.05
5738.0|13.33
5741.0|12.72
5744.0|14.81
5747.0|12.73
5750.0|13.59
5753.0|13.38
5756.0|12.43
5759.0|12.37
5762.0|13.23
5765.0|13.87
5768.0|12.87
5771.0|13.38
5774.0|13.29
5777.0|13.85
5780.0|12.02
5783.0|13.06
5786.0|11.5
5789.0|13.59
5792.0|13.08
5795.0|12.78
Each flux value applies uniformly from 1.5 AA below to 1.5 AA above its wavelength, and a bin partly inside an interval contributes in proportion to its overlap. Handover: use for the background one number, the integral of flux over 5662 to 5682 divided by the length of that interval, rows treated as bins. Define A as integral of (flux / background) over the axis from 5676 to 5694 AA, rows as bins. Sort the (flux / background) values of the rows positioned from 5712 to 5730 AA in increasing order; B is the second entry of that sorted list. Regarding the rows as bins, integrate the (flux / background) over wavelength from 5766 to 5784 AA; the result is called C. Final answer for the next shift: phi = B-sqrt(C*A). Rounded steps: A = 17.5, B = 1.00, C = 18.3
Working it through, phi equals -16.93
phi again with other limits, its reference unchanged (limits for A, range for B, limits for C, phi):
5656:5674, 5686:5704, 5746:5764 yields -16.96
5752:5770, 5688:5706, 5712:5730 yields -17.31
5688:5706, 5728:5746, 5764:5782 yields -17.25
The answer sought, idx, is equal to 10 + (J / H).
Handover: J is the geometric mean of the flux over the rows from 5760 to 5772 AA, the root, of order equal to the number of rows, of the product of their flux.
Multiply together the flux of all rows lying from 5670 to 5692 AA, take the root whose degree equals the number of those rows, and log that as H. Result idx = 11.1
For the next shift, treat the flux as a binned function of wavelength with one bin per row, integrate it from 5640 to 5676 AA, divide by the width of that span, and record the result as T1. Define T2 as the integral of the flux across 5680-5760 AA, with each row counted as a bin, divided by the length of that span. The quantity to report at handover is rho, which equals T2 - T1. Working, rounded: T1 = 12.8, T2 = 12.9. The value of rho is 0.18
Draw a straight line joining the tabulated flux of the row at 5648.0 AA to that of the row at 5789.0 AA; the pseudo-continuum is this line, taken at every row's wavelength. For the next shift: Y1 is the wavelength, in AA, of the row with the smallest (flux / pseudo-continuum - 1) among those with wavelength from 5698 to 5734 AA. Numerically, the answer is 5711.0 AA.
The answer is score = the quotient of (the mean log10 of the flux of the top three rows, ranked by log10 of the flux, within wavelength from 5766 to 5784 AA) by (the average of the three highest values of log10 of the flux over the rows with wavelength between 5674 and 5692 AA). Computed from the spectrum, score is 1.01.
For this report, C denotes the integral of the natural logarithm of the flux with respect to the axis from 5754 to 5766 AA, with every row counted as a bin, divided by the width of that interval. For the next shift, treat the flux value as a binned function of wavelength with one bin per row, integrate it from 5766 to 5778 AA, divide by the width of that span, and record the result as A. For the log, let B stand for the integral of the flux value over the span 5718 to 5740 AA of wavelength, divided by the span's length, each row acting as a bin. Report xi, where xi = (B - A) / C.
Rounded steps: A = 13.3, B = 13.4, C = 2.56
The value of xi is 0.03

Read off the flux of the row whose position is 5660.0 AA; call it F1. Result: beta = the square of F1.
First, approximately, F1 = 12.12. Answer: 147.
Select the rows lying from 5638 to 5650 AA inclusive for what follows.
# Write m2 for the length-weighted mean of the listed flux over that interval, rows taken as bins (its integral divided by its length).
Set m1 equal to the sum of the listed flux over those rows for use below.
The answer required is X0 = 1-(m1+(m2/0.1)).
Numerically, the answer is -178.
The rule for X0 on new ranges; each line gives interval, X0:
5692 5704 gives -179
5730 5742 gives -187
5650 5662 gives -176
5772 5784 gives -182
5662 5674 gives -179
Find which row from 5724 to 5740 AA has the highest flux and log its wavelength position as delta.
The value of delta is 5735.0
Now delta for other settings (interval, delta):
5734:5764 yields 5744.0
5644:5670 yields 5645.0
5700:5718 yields 5717.0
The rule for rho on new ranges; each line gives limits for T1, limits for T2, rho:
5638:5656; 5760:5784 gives 0.35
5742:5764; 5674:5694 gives -0.66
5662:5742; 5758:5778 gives 0.41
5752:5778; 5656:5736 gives -0.37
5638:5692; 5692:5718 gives -0.09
